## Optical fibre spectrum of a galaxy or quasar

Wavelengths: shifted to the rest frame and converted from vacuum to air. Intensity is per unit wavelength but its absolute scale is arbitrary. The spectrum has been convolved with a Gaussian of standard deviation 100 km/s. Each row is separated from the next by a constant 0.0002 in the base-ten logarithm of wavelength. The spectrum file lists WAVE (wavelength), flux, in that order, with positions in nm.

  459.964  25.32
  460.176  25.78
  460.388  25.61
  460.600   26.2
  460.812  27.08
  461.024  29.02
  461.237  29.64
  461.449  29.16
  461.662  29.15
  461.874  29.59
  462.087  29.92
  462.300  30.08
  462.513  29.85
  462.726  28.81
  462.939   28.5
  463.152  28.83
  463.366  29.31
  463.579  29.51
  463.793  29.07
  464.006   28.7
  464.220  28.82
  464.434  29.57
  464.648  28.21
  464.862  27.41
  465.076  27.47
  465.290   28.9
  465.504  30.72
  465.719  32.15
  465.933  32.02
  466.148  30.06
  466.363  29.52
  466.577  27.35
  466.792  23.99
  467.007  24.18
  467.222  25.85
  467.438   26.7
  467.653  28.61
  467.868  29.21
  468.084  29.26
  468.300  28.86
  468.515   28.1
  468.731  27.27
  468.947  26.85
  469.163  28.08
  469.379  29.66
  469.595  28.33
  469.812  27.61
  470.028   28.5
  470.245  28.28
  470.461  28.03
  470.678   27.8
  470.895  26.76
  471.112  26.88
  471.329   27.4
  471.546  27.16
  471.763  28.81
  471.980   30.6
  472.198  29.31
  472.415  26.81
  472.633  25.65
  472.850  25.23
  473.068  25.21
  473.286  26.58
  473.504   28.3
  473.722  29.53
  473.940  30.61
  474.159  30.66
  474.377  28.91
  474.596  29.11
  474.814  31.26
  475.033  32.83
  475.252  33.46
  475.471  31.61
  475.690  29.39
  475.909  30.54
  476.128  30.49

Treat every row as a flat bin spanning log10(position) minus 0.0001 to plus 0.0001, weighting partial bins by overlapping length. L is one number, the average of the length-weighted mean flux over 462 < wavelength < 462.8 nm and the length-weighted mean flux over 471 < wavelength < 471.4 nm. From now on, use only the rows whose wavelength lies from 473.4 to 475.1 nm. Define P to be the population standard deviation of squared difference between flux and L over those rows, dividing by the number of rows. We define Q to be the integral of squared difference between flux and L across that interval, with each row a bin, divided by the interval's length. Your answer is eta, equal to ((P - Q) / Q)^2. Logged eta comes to 0.11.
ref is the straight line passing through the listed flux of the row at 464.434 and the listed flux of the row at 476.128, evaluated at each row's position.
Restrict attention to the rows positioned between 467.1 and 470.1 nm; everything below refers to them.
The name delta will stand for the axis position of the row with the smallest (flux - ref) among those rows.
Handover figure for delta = 467.222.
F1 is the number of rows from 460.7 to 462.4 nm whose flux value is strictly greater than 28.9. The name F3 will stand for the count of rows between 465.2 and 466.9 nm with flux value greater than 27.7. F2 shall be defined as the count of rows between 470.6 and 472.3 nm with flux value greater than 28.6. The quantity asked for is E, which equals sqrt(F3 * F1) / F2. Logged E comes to 2.16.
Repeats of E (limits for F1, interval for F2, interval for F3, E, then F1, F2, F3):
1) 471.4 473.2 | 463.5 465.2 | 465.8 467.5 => 0.49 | 2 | 5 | 3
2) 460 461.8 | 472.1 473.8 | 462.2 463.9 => 2.83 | 4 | 2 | 8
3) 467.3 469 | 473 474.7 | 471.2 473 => 0.49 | 2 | 5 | 3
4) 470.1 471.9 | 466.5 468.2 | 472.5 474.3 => 0.00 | 0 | 3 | 4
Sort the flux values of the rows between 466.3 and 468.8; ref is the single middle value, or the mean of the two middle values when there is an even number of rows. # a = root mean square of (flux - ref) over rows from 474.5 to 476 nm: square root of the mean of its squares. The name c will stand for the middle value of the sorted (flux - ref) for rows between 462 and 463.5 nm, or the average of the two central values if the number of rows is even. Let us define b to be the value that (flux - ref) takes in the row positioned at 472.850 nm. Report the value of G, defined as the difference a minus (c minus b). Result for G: -0.3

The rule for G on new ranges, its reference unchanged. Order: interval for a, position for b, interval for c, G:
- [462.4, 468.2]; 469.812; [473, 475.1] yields 0.4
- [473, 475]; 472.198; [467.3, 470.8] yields 3.3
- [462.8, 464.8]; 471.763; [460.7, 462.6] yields 0.5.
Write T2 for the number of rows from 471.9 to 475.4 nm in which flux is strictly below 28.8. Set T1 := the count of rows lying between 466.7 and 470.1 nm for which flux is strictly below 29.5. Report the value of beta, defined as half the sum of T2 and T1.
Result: 10.5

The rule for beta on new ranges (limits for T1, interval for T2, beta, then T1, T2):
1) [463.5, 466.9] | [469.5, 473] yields 11.0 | 9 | 13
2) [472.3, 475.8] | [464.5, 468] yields 9.0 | 9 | 9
